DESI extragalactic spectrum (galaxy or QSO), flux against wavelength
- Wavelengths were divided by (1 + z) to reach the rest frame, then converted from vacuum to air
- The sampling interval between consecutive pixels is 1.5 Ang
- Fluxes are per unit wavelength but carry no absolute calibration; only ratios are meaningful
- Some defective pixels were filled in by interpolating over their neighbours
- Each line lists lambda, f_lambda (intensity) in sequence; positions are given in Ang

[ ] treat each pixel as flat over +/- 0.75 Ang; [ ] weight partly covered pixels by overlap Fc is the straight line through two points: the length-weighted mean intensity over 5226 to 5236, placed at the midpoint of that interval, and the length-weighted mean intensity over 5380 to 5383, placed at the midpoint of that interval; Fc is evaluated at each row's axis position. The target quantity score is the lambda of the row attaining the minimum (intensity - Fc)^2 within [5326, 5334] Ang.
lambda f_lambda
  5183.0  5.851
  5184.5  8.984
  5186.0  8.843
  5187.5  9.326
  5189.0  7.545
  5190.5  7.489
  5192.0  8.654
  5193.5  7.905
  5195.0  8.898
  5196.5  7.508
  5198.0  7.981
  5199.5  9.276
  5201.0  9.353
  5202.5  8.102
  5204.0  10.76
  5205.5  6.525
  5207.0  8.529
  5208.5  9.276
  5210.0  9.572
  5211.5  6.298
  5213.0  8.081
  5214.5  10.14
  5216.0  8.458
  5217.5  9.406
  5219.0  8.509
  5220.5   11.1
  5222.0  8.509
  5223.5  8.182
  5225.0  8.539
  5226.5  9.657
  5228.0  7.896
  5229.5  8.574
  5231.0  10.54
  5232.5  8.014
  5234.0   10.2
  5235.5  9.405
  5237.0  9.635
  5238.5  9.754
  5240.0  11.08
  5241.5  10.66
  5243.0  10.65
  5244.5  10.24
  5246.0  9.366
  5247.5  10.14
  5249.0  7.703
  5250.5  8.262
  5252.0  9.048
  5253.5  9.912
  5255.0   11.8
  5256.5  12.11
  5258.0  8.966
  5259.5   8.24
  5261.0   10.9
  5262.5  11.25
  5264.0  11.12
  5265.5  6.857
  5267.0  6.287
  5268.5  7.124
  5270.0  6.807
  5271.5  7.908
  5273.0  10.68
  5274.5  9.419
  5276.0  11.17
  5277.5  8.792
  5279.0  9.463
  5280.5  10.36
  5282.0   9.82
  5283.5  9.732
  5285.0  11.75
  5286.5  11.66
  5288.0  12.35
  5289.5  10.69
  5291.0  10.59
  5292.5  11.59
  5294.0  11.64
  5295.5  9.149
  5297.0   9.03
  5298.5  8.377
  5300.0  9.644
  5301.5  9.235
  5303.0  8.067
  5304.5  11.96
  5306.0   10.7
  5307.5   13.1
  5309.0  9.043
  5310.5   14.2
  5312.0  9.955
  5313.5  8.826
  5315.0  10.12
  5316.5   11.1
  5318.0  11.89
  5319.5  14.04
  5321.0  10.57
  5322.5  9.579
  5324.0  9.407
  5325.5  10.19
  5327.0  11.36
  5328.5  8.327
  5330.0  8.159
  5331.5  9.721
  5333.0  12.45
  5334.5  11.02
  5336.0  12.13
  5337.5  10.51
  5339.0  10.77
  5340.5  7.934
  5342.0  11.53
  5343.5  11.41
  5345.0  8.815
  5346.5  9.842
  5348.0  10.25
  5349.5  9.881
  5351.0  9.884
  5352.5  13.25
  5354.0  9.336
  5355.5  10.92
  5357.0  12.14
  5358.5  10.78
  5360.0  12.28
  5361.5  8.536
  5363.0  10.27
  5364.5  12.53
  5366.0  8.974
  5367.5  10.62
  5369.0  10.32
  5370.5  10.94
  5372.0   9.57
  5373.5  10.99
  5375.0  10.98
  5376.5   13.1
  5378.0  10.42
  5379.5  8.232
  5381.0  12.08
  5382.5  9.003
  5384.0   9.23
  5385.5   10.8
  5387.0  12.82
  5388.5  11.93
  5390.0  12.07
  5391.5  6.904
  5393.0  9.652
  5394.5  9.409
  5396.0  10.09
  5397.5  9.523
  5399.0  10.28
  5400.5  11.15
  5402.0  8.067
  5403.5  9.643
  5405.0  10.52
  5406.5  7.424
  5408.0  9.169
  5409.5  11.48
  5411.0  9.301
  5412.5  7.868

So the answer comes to 5331.5 Ang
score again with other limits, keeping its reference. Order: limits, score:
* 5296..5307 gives 5300.0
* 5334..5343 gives 5337.5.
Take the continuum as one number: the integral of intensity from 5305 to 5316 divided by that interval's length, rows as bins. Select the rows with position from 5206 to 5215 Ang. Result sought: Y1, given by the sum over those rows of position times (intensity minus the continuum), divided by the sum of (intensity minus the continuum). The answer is 5210.7 Ang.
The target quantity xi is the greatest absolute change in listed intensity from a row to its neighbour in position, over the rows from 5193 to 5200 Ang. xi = 1.4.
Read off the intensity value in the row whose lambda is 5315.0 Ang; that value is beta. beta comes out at 10.12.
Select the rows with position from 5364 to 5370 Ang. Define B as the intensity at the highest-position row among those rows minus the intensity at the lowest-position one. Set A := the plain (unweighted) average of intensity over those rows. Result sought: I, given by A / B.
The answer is -5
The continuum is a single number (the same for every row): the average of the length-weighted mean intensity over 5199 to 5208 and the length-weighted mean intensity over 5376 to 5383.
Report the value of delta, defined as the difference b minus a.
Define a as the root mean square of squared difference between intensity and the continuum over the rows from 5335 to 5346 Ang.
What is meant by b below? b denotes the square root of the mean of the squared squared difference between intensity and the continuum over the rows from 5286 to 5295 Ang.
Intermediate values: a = 3.2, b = 4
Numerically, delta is 0.9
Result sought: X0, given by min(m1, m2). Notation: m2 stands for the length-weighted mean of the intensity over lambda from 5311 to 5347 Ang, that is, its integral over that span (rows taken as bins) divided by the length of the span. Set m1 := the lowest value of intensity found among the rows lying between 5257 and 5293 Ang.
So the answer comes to 6.3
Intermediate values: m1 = 6.287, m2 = 10.4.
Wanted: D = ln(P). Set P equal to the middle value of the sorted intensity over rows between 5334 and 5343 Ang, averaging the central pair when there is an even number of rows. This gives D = 2.39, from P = 10.9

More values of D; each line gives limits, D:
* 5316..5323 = 2.41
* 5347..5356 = 2.31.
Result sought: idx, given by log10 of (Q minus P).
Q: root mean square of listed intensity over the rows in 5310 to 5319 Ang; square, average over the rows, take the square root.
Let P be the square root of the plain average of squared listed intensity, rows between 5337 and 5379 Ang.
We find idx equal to -0.3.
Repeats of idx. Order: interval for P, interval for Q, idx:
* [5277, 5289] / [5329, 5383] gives -1.1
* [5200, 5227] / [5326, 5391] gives 0.3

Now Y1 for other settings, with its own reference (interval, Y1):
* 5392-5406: 5398.7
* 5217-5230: 5224.2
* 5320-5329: 5325.4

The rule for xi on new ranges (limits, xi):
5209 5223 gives 3.3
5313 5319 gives 1.3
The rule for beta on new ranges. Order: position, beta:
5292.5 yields 11.59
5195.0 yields 8.898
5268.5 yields 7.124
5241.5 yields 10.66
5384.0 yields 9.23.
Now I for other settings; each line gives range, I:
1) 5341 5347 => -6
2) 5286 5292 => -11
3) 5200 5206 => -3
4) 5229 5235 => 6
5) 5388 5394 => -4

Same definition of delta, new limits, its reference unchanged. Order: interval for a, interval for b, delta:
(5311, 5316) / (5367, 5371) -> 0.7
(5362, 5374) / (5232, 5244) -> -1.8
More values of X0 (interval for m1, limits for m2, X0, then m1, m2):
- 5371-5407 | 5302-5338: 6.9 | 6.904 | 10.7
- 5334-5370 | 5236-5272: 7.9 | 7.934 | 9.4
